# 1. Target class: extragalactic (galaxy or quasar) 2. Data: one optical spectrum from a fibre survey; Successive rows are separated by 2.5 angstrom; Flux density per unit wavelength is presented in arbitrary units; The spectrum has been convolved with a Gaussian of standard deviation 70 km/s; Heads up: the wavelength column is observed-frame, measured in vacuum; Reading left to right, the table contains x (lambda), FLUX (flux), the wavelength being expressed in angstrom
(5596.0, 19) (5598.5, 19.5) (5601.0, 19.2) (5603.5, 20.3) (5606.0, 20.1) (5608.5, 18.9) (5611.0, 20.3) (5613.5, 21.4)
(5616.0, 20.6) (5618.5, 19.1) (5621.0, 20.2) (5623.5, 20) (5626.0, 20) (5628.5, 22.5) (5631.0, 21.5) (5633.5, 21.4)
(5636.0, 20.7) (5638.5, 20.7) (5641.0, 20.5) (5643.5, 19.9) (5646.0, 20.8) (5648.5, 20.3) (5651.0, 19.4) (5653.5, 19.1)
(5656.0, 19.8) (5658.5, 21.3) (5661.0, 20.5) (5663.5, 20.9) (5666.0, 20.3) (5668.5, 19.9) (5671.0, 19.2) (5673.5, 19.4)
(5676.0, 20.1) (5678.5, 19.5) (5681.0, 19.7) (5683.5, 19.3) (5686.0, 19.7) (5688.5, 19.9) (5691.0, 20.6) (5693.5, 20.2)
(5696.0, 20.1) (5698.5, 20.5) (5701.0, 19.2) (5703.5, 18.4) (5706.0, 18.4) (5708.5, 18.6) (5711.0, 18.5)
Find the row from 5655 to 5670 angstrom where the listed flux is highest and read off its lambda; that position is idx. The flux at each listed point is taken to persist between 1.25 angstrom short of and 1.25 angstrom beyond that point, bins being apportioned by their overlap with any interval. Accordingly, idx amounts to 5658.5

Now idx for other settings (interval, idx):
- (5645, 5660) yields 5658.5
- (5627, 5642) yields 5628.5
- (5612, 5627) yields 5613.5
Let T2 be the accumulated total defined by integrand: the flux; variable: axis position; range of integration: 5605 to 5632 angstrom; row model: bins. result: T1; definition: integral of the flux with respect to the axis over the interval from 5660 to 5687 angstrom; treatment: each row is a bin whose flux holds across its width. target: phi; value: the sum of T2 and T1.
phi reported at 1087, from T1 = 536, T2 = 551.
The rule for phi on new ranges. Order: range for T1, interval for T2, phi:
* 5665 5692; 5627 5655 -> 1111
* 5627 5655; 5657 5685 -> 1137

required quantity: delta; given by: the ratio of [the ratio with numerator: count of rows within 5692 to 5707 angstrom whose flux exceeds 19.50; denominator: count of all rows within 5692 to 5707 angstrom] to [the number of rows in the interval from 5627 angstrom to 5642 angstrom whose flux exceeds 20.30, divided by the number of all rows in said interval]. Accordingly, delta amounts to 0.5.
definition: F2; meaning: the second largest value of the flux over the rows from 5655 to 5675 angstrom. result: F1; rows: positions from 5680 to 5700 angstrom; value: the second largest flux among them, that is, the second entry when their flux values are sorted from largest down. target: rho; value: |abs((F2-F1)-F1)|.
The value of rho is 20.1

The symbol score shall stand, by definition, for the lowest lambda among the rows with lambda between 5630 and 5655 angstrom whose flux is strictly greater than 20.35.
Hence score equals 5631.0 angstrom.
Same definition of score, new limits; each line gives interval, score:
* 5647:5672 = 5658.5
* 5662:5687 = 5663.5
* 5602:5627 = 5613.5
